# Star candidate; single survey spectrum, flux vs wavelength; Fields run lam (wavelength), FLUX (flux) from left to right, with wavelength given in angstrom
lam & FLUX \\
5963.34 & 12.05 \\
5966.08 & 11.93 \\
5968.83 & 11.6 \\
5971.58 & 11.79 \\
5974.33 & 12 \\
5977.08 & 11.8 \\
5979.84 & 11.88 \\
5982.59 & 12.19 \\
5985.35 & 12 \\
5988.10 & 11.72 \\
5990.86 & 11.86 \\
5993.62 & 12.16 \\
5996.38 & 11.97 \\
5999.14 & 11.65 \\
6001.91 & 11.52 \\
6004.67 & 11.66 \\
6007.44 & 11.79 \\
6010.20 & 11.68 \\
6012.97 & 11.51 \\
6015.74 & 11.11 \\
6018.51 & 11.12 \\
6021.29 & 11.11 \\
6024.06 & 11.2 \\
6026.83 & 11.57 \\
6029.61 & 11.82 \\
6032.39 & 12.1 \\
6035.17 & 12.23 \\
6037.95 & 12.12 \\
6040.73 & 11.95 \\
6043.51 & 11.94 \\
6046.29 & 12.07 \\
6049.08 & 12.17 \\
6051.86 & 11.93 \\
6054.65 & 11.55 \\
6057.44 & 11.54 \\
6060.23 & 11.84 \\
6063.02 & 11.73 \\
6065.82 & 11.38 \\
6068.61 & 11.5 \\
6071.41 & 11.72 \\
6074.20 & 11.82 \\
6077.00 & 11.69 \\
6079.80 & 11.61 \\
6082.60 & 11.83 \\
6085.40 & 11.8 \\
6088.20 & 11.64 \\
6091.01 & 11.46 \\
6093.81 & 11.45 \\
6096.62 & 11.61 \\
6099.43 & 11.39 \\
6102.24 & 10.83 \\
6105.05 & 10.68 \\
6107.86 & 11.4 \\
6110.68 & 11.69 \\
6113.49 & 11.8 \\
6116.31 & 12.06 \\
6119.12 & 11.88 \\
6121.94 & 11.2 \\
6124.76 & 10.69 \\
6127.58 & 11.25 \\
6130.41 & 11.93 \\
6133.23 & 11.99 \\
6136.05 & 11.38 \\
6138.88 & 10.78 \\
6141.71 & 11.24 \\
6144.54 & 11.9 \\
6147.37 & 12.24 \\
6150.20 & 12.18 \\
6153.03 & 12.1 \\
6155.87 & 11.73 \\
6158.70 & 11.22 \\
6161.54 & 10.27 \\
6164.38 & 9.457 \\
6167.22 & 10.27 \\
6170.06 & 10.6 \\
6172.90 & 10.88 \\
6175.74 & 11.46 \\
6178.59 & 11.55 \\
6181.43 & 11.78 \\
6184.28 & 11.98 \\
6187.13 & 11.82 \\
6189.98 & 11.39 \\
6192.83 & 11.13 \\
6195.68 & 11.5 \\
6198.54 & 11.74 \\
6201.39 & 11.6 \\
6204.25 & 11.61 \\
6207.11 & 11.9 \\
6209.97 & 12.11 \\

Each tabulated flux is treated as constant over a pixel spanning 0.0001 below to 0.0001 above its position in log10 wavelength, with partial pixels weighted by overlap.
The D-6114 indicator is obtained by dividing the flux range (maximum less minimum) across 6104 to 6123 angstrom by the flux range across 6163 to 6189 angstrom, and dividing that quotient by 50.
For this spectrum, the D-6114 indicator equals 0.0109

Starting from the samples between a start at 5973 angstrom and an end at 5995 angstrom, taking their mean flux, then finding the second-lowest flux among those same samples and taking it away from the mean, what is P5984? 0.15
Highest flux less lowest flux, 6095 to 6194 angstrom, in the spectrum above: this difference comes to 2.78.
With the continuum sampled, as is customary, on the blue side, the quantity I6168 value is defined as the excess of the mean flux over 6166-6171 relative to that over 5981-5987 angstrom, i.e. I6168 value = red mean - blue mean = -1.7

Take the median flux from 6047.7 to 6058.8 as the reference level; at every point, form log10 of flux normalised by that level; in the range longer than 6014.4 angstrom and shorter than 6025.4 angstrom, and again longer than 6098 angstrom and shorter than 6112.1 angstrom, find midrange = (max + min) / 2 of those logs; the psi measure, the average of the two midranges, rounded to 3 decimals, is -0.022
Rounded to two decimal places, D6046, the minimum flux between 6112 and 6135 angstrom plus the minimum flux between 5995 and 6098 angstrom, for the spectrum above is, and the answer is 21.80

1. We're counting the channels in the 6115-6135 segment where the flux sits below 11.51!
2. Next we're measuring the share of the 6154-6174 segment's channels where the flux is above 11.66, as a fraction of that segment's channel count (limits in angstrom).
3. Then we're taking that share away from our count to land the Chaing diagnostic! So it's 2.9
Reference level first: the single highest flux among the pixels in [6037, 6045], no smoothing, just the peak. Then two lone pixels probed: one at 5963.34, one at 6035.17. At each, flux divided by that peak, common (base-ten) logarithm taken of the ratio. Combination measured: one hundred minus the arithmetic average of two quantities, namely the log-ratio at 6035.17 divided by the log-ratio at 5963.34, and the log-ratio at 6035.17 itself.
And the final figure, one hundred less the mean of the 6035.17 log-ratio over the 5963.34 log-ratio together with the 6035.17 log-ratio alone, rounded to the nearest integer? 101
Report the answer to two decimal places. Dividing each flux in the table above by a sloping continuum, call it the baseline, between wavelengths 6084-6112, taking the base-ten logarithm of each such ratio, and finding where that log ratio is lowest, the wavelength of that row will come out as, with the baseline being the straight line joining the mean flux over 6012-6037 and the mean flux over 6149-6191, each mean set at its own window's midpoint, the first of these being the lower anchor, 6105.05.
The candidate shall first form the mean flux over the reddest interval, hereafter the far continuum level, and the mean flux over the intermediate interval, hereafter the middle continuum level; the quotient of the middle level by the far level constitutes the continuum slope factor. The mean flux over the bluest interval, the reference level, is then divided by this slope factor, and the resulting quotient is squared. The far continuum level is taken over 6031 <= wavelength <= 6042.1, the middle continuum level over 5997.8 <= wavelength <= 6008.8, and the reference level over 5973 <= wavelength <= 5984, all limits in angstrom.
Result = 154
